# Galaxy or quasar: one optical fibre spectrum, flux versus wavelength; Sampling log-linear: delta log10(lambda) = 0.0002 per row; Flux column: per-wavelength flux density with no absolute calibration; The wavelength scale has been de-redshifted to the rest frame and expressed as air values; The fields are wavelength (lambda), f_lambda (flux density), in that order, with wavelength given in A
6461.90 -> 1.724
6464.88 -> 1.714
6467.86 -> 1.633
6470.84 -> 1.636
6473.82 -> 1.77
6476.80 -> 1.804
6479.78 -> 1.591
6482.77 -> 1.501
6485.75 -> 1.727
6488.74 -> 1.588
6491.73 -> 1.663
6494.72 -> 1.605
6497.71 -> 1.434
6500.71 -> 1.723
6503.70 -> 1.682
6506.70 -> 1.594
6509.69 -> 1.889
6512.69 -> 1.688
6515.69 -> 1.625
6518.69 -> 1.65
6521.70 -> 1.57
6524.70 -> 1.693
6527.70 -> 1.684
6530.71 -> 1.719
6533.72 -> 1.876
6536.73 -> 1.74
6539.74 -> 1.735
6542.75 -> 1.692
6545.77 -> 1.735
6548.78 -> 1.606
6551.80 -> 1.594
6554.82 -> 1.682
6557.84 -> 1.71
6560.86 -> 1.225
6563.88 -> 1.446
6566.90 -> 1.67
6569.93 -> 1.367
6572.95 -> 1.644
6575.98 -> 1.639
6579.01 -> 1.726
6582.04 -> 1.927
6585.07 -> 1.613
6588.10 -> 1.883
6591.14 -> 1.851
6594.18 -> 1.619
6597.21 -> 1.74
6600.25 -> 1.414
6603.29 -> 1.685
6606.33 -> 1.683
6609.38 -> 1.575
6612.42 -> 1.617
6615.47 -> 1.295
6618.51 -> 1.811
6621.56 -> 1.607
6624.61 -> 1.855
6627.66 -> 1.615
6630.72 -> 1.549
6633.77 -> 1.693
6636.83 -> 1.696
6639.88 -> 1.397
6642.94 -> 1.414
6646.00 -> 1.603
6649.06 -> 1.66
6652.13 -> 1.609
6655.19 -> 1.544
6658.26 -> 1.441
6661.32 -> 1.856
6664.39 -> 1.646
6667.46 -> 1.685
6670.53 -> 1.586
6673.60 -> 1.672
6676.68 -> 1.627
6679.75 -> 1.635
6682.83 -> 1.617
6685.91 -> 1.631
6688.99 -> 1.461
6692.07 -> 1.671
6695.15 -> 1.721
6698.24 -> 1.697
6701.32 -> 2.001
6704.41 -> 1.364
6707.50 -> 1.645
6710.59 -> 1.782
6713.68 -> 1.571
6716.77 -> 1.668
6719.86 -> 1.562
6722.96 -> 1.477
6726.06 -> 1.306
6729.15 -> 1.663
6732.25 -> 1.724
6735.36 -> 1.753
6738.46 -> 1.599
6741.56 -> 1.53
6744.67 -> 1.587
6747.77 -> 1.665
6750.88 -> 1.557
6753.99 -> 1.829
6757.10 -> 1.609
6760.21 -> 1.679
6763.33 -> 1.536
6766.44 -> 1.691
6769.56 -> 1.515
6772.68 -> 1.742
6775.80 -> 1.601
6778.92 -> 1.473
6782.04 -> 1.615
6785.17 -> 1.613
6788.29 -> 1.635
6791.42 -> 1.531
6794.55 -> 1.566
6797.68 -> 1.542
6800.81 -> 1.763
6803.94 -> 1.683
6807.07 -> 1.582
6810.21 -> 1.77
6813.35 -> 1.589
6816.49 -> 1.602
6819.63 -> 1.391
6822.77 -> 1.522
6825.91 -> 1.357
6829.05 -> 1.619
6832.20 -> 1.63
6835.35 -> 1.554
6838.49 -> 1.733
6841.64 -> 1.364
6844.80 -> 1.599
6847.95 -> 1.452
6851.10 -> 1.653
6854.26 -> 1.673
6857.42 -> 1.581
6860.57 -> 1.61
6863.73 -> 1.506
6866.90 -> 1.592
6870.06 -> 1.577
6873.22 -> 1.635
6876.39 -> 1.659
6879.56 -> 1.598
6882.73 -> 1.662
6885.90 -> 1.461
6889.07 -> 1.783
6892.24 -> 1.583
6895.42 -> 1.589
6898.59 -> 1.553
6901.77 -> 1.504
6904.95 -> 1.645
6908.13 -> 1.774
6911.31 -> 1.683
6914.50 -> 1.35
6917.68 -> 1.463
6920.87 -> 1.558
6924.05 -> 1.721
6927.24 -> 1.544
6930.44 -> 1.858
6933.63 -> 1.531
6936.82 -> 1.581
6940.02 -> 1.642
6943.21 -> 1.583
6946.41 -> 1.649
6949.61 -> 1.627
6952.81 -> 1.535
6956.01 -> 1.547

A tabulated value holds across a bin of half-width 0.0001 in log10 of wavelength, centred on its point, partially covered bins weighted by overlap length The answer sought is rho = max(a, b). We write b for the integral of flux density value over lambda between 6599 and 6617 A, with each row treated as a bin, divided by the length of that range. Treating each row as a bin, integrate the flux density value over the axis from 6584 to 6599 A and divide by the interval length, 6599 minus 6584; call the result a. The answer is 1.74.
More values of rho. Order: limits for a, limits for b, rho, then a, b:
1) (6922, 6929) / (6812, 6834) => 1.63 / 1.63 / 1.53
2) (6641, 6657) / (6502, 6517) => 1.70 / 1.56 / 1.70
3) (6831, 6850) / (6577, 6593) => 1.79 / 1.56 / 1.79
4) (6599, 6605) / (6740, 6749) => 1.59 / 1.56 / 1.59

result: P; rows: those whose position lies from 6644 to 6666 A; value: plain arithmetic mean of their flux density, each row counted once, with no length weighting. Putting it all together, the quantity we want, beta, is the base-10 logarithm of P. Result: 0.210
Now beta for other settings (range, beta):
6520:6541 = 0.235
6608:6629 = 0.211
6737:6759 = 0.211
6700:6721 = 0.219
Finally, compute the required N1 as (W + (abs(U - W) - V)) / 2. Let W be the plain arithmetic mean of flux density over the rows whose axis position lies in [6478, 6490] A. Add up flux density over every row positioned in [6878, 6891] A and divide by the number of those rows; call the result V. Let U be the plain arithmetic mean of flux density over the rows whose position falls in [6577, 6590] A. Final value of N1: 0.08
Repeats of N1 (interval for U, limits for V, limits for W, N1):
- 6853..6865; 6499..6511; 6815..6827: -0.06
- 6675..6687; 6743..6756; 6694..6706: 0.05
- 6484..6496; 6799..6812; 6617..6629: 0.05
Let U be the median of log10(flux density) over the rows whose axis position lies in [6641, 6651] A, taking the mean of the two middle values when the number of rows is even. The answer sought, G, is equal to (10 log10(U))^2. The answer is 47.4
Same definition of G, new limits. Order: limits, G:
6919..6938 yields 50.2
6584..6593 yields 32.8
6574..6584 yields 39.1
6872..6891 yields 44.1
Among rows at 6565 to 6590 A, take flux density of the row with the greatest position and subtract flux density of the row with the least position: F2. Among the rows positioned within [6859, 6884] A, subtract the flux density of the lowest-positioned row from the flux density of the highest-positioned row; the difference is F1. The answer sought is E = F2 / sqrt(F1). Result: 0.9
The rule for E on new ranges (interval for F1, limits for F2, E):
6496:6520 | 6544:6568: -0.1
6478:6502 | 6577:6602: -0.9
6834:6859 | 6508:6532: -1.0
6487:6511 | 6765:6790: -0.1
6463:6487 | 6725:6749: 3.1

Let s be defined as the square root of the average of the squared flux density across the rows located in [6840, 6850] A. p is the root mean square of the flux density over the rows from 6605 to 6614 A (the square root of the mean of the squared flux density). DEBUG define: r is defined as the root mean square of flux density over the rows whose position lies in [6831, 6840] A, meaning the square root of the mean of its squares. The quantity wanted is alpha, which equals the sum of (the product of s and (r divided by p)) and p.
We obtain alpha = 3.11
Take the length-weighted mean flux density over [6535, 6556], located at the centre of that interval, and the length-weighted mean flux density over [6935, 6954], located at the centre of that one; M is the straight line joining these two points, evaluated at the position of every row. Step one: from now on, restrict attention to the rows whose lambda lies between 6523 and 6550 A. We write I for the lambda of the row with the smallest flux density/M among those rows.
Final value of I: 6548.78 A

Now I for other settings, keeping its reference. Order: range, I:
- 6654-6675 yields 6658.26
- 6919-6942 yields 6933.63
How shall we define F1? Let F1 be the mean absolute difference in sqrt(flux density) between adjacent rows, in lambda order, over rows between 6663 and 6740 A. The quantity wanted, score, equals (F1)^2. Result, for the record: 0.0031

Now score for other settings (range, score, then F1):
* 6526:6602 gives 0.0038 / 0.062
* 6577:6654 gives 0.0049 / 0.070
